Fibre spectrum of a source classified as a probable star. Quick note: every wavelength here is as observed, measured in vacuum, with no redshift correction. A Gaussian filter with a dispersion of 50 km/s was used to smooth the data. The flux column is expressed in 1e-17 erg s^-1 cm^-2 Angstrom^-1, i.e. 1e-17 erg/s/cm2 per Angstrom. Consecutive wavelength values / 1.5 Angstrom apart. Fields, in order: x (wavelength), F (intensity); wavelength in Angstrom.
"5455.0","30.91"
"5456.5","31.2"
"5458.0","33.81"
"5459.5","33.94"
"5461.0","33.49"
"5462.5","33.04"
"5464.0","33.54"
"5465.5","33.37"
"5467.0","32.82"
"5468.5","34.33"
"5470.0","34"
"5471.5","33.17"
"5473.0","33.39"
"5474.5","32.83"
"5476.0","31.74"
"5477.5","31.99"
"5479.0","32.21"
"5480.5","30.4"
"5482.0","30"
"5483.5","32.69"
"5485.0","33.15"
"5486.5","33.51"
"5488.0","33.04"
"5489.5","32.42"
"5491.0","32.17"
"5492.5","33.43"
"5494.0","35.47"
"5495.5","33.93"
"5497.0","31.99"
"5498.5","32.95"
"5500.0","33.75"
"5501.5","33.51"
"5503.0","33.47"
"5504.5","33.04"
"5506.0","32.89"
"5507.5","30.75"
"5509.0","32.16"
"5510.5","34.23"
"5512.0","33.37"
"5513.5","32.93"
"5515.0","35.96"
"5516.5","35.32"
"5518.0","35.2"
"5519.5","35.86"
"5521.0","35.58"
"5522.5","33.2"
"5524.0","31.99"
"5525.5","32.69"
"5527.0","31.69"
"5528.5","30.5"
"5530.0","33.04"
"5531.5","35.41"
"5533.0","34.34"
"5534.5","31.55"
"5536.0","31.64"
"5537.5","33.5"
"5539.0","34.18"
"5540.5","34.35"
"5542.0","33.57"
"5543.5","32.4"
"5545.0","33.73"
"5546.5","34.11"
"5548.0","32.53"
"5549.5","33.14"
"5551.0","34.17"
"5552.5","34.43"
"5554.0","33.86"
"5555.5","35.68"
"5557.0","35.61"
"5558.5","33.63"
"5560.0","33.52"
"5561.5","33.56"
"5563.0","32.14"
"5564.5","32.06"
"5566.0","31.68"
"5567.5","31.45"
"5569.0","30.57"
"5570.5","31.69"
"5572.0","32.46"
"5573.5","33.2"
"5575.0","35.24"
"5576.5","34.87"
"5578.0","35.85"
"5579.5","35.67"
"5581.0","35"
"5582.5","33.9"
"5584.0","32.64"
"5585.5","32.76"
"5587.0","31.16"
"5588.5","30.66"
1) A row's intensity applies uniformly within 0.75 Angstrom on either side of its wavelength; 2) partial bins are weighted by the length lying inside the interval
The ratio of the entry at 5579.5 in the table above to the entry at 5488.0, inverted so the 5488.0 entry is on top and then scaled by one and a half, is 1.39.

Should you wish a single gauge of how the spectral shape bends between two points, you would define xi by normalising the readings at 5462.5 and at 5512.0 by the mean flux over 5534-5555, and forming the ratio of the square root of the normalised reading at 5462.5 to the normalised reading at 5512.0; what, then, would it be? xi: 1.00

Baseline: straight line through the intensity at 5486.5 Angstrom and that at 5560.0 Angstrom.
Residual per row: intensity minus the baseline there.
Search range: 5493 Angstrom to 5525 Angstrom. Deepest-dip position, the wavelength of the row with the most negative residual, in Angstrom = 5507.5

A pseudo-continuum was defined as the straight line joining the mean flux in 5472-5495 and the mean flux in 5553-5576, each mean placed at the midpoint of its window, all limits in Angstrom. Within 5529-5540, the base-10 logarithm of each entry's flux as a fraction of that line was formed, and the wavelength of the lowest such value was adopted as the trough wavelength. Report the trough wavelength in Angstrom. 5534.5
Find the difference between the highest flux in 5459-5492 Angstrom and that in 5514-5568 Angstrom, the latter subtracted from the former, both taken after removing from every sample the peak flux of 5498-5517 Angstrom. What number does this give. -1.6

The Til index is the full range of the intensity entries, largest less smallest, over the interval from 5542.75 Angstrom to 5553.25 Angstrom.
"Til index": 2.0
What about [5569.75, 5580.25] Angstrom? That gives 4.2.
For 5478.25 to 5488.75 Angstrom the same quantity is 3.5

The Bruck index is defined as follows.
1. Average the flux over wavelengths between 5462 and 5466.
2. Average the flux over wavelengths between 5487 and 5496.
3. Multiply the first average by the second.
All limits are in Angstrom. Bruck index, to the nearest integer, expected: 1113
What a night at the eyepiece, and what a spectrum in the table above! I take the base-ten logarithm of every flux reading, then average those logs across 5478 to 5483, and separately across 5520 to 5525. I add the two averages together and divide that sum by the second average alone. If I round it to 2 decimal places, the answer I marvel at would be 1.98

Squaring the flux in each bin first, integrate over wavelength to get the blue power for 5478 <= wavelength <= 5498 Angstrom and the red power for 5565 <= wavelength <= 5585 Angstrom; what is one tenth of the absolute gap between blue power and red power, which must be 99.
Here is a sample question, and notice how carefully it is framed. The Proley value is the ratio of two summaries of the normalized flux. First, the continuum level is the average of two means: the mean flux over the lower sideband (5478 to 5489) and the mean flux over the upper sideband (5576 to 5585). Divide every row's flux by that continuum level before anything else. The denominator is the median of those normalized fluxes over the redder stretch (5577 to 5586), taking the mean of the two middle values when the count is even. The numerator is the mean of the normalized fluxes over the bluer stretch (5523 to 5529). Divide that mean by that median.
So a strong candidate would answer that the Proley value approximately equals 0.92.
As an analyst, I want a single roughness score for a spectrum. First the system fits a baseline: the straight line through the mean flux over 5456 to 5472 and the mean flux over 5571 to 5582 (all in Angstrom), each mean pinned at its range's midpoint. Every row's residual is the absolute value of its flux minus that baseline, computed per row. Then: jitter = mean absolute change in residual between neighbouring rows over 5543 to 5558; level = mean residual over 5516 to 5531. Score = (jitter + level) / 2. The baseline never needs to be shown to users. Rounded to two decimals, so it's 1.21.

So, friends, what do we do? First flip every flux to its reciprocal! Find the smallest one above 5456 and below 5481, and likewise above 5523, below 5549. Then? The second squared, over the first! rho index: 0.0274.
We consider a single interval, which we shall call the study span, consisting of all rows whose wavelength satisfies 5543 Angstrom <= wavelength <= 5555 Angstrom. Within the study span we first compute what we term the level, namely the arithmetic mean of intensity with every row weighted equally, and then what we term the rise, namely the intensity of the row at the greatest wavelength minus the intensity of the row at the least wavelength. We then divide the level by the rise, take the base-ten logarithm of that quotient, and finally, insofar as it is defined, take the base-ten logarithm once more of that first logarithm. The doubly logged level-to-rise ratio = 0.13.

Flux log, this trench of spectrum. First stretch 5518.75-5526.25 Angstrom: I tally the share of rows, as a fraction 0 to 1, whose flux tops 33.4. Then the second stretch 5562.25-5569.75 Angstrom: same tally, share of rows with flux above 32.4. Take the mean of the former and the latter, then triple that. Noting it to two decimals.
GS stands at 0.60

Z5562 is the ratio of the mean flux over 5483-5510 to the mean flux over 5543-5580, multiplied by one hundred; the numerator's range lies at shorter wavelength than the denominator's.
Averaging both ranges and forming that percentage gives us 99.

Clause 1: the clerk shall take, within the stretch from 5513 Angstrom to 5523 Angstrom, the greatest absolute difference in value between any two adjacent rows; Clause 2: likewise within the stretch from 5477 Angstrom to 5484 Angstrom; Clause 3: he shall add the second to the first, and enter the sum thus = 5.7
